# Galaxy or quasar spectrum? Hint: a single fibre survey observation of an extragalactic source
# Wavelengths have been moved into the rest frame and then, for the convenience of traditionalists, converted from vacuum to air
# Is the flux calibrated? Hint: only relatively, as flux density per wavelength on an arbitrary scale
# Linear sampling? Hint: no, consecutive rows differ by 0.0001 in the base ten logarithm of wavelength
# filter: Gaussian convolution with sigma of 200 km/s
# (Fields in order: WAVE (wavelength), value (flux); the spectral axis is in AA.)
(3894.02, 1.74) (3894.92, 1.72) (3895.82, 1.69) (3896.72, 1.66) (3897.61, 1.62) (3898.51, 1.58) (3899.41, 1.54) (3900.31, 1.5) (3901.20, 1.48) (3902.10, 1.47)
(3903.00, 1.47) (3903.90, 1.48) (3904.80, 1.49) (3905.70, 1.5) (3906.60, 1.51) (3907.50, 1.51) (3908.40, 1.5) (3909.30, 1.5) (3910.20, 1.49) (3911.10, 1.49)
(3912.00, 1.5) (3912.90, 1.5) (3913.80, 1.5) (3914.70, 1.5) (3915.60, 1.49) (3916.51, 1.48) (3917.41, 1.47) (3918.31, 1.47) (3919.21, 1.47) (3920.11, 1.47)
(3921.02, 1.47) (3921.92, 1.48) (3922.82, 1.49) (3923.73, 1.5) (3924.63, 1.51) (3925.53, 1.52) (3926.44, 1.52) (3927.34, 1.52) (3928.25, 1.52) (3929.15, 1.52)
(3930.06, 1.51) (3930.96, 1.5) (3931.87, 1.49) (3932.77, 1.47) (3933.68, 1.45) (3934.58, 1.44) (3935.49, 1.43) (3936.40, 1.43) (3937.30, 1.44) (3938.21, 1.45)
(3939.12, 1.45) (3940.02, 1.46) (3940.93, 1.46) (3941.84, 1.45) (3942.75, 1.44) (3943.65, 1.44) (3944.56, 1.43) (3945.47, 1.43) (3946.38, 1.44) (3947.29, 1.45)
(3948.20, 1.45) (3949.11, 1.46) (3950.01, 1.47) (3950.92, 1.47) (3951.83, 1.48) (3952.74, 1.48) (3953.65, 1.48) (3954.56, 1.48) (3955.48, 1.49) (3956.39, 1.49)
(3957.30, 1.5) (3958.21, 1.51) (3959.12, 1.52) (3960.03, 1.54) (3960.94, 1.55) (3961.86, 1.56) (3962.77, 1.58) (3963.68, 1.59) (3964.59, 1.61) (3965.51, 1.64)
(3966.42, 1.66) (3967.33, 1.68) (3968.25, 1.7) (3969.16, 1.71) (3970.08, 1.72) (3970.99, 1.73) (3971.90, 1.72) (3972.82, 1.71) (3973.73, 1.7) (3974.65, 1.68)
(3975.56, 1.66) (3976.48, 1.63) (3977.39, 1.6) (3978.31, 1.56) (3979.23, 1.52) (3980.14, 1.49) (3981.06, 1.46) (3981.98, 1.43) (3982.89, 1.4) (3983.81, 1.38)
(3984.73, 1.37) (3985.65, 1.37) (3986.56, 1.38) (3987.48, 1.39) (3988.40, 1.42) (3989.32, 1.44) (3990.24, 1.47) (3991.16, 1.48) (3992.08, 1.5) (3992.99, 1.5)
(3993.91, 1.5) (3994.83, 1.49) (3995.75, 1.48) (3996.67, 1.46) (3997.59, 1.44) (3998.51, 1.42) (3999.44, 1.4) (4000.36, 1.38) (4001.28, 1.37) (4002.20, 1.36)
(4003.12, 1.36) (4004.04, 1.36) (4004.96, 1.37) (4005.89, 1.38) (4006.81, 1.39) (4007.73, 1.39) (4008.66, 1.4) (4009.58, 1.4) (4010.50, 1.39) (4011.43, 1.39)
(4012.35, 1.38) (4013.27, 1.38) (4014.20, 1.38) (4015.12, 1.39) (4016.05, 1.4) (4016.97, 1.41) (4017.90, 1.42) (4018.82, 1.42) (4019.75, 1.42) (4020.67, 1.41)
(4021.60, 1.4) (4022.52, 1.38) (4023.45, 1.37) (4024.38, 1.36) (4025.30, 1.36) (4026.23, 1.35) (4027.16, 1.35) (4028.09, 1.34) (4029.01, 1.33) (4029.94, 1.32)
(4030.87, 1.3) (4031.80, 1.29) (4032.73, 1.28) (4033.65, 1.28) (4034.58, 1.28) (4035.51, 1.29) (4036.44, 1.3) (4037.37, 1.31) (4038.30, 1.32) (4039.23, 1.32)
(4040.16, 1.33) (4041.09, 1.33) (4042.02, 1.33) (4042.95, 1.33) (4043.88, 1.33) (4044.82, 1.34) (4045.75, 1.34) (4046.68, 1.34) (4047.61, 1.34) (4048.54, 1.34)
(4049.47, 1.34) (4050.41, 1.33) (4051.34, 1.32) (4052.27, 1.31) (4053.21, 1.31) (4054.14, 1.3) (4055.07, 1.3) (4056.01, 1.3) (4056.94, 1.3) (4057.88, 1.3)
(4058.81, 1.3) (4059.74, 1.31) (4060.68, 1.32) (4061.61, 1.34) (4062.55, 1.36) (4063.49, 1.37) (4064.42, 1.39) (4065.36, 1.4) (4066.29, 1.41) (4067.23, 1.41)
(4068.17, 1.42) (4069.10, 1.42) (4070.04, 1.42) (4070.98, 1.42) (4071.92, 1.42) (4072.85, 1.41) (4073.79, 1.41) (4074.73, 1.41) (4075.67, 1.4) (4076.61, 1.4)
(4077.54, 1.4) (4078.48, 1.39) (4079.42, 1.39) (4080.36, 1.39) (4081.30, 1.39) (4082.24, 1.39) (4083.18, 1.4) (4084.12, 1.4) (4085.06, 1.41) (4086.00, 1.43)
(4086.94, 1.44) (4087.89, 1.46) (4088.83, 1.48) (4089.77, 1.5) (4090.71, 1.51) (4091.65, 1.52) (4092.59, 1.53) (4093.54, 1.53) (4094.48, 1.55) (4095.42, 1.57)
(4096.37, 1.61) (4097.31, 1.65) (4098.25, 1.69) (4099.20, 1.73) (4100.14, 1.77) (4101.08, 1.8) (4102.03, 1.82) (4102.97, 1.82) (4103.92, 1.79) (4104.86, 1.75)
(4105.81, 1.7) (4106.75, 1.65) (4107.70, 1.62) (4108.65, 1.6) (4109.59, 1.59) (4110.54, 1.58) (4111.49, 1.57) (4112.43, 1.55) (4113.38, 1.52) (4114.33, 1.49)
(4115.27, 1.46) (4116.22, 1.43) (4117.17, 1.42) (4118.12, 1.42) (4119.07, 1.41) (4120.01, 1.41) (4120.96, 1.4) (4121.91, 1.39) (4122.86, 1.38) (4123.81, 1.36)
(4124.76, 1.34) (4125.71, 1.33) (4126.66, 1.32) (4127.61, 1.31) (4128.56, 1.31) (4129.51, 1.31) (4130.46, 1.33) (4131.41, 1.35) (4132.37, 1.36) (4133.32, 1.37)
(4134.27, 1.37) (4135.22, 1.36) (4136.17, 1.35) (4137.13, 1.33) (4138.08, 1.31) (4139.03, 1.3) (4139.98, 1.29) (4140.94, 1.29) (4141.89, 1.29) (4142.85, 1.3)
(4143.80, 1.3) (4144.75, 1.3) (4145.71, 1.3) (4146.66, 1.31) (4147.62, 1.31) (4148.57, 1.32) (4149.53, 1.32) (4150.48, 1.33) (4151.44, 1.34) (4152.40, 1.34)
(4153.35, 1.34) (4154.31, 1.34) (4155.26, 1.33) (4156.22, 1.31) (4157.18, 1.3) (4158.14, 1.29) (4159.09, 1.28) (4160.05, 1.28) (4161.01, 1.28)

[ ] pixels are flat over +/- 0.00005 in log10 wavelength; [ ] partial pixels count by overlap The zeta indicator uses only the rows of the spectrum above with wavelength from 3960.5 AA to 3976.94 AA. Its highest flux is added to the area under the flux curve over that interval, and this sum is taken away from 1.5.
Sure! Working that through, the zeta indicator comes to -27.5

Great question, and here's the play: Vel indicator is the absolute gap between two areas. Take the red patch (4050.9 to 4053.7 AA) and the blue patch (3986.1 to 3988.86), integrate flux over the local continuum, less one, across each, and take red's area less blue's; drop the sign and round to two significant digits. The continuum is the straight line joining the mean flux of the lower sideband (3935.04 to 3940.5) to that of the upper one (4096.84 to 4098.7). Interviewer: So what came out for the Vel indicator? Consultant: 0.30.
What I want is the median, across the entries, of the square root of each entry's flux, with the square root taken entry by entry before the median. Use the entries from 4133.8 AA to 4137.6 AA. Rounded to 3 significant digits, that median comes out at 1.16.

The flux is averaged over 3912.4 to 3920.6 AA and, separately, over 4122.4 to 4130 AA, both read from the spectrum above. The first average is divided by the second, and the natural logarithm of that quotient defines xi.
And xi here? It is 0.11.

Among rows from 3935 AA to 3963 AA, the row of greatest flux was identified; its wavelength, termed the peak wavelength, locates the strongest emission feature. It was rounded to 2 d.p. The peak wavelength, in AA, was 3962.77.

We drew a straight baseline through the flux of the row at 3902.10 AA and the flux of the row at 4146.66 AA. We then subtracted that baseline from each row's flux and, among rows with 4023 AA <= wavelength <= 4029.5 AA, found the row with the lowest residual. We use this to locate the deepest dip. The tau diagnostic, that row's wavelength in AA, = 4029.01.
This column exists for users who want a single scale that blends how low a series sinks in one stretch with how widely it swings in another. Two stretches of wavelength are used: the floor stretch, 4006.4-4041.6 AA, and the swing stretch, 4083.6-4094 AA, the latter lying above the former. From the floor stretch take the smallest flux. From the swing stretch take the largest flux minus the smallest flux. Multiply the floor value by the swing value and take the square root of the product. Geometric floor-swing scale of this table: 0.41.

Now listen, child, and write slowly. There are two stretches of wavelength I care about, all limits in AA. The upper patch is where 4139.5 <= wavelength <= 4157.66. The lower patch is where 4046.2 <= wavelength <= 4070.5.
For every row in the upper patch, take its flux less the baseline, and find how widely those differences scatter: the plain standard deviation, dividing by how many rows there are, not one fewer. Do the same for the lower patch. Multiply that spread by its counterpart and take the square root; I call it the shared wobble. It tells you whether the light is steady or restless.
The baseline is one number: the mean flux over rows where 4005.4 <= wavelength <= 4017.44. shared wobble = 0.028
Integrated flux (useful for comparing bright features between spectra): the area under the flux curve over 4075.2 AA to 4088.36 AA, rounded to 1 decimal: 18.5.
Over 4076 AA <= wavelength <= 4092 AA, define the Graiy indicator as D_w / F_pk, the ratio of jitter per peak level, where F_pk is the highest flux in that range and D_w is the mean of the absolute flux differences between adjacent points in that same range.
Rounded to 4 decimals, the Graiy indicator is 0.0058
